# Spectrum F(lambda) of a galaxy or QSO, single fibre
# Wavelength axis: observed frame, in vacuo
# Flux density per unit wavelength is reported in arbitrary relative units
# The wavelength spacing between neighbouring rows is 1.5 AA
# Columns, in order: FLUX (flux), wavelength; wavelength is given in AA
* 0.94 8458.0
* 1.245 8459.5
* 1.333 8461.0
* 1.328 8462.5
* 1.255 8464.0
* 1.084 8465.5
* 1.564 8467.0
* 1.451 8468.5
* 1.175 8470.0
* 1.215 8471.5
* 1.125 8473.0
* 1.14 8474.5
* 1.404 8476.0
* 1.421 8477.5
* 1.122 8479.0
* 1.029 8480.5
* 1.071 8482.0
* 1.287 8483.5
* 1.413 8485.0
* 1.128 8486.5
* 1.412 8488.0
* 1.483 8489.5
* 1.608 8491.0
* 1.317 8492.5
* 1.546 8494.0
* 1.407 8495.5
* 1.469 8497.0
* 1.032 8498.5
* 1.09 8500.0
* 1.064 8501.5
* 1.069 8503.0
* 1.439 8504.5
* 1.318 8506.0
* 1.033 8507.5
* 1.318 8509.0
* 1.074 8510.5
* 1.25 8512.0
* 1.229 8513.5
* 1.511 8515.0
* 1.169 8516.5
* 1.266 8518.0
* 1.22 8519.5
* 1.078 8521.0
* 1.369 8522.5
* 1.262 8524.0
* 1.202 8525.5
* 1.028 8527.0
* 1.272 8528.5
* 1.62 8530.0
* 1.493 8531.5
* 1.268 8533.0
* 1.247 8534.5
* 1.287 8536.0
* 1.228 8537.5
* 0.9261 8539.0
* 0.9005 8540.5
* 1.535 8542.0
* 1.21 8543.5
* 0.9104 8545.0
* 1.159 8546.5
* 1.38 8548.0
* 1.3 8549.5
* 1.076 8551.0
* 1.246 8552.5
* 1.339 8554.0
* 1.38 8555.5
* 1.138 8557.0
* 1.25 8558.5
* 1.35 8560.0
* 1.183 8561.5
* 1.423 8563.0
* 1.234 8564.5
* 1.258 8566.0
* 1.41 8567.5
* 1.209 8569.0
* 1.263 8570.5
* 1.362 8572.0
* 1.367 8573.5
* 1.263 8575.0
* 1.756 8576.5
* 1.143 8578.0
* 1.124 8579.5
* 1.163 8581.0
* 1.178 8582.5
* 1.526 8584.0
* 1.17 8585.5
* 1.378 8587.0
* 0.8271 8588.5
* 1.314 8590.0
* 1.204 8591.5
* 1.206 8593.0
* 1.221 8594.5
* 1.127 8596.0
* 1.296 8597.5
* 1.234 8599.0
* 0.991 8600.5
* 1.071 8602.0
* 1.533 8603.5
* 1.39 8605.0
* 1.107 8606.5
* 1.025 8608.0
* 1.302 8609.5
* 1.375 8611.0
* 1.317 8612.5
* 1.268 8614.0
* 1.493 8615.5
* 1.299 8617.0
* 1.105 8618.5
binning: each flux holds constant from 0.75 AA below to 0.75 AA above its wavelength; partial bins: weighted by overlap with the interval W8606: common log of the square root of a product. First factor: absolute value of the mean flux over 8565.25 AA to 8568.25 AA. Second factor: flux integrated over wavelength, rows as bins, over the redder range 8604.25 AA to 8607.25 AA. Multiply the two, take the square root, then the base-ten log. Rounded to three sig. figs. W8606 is 0.349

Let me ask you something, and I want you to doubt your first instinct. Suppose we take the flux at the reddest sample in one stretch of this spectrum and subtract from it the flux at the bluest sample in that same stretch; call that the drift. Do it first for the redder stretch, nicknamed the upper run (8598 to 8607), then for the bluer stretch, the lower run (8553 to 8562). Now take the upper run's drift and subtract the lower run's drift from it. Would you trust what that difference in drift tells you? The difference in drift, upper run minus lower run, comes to 0.0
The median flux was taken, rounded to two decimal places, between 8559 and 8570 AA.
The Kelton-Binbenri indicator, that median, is 1.26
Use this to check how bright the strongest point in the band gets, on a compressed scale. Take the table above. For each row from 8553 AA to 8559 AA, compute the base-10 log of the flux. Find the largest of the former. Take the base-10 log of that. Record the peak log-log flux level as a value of -0.85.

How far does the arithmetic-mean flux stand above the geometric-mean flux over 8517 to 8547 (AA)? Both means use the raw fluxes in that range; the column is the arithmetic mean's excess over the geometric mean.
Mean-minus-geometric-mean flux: 0.015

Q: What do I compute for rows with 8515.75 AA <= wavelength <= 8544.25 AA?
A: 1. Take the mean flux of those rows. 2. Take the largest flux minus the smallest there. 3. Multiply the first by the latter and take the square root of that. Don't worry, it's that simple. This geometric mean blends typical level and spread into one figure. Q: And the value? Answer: 0.94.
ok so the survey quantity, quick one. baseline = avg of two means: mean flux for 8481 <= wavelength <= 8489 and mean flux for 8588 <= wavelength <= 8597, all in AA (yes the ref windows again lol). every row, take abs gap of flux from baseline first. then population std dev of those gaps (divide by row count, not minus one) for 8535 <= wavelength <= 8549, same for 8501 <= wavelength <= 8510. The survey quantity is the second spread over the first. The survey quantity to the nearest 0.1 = 0.3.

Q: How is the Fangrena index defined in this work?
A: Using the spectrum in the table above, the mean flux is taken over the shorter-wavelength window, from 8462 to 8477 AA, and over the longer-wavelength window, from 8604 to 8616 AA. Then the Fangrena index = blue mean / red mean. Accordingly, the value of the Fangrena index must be 0.99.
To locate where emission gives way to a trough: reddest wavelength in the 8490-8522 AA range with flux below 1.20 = 8521.0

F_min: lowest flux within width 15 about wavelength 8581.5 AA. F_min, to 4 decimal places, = 0.8271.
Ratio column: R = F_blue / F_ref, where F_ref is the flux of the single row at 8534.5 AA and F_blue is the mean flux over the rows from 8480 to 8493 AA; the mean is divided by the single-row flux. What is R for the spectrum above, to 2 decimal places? 1.05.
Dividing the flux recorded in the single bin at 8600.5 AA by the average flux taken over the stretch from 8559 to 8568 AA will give 0.76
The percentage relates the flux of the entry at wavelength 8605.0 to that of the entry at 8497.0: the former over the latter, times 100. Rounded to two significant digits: 95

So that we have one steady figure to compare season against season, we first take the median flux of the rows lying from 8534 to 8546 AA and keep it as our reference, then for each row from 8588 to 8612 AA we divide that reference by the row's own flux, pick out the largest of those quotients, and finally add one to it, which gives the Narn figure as 2.47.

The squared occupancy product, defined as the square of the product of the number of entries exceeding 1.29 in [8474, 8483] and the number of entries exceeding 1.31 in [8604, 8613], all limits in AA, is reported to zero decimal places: 36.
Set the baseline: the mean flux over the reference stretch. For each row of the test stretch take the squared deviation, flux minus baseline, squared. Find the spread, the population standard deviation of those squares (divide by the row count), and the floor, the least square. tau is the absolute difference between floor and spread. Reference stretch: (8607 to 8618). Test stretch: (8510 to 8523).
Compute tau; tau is 0.019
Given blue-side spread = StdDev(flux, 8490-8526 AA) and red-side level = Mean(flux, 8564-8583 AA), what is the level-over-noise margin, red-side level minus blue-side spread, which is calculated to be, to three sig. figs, 1.12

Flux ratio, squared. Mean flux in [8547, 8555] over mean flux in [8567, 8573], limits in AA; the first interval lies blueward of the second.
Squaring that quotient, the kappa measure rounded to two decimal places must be 0.94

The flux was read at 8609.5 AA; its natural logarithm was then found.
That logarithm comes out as 0.26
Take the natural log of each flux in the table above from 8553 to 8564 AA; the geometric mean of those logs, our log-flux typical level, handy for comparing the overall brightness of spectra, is 0.24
